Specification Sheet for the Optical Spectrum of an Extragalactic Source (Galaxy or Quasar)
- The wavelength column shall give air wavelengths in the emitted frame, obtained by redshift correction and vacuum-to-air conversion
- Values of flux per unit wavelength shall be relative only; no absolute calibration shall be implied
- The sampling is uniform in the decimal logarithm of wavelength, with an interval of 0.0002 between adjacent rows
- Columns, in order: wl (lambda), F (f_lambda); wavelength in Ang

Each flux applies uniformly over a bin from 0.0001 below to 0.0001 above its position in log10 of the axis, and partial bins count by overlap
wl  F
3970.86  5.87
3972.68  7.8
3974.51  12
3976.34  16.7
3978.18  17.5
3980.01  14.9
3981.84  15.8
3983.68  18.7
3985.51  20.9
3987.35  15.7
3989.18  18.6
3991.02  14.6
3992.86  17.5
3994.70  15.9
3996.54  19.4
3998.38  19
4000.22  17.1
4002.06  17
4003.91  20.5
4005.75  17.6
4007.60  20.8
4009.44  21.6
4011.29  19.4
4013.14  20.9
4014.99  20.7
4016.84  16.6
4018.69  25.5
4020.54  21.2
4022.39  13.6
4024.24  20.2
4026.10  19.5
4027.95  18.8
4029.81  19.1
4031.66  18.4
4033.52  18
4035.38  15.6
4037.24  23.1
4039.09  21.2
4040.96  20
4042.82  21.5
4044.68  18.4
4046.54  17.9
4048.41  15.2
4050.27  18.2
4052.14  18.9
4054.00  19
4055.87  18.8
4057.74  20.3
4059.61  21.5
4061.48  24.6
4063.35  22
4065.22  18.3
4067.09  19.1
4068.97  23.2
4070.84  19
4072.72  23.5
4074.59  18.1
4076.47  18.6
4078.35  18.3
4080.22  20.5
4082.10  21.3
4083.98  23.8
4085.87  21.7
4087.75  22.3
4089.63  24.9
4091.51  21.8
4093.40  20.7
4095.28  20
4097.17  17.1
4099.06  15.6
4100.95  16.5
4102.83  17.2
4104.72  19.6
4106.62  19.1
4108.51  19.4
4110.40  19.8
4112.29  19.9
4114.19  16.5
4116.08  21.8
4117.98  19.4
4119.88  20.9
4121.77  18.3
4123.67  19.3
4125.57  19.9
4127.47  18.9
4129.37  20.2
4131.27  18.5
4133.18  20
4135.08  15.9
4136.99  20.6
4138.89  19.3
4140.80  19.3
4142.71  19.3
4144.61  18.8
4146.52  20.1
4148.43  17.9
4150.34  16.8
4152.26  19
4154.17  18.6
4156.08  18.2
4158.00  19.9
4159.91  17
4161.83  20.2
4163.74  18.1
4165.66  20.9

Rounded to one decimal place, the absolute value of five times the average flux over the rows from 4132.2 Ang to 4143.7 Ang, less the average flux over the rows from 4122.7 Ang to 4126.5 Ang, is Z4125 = 75.7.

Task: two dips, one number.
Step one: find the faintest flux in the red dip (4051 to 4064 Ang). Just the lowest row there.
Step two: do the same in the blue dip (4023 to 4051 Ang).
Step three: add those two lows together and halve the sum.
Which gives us 17.00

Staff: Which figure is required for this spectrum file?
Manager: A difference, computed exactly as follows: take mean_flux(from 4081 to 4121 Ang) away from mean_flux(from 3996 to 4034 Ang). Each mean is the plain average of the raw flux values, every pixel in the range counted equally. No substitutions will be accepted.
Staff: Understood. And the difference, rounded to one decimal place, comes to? -0.7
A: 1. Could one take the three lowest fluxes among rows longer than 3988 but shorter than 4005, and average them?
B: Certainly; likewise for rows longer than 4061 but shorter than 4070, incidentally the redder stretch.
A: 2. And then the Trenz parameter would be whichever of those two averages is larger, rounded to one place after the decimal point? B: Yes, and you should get 19.8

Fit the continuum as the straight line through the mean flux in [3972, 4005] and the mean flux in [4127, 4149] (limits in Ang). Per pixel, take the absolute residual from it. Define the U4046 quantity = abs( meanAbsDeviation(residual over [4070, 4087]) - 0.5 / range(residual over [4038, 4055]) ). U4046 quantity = 1.64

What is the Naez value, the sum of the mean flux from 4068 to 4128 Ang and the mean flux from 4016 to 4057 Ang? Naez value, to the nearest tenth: 38.9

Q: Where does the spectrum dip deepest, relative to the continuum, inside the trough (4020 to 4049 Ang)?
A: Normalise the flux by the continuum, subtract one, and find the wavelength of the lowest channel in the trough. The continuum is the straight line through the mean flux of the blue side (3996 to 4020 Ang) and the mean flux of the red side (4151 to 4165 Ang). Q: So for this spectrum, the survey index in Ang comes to 4022.39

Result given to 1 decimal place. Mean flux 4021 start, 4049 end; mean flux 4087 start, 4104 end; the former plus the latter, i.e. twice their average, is 38.3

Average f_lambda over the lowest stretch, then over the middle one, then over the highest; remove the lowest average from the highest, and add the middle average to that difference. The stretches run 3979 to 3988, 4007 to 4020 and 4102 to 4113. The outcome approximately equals 23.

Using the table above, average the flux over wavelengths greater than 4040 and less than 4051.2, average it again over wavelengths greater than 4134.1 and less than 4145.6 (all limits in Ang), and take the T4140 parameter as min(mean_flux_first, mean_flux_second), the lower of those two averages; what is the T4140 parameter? 18.5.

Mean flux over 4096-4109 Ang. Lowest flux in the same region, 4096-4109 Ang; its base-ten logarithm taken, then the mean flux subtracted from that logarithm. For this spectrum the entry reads -16.6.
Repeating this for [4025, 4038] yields -17.7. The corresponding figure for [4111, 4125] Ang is -18.2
